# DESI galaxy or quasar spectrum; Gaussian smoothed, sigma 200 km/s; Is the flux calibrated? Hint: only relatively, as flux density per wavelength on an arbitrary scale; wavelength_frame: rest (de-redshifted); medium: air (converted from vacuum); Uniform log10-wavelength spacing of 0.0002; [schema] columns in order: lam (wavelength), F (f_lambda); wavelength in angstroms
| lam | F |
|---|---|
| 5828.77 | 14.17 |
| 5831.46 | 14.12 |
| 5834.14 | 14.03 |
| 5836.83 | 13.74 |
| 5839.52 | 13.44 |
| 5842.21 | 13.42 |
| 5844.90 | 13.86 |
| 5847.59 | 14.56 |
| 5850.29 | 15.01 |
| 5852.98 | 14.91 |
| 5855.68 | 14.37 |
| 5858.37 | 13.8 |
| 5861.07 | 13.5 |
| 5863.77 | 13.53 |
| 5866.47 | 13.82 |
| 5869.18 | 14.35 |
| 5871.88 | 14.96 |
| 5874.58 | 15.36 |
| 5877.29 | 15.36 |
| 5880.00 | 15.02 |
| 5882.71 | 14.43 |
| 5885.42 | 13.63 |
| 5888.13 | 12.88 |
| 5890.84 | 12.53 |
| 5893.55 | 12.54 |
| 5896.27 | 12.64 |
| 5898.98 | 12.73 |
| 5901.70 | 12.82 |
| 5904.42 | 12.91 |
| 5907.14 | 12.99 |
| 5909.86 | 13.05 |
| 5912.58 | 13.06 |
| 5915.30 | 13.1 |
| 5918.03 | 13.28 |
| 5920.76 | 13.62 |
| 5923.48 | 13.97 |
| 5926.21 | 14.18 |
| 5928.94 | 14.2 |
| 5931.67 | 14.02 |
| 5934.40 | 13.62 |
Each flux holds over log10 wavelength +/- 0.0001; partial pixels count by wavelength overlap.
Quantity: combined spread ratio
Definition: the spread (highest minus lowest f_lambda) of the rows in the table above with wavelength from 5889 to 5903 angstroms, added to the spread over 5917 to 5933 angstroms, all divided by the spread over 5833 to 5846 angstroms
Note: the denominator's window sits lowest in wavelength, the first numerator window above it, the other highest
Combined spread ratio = 2.0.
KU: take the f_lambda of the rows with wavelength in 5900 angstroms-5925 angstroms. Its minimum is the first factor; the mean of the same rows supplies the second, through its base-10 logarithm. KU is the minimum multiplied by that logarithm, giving 14.4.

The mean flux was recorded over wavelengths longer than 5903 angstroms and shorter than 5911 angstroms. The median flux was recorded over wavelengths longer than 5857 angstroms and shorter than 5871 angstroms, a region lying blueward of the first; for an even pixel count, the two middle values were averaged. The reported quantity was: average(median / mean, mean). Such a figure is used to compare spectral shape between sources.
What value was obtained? 7.02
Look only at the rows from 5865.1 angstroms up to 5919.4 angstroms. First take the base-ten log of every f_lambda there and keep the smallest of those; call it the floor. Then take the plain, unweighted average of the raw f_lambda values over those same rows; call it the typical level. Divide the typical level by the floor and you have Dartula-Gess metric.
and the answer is 12.4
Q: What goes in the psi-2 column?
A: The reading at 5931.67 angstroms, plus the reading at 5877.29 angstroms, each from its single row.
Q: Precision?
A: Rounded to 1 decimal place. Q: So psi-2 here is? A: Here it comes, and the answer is 29.4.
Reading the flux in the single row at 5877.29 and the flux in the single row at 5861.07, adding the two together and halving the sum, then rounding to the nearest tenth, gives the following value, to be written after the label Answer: 14.4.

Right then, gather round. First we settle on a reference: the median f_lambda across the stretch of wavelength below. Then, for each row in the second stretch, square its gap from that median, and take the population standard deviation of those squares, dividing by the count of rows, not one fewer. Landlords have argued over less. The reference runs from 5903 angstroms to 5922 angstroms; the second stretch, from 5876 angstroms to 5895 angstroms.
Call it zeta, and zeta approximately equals 1.9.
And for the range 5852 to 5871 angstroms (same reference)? 1.1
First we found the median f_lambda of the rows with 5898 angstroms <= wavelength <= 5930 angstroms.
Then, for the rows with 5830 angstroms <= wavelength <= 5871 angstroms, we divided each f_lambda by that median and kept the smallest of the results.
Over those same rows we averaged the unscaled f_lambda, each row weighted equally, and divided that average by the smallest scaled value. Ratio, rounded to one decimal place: 13.7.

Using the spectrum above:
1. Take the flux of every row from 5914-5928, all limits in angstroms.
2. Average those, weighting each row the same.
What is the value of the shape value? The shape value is 13.6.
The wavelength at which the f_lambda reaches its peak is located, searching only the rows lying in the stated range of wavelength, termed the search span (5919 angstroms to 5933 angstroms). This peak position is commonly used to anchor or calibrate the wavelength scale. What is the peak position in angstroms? 5928.94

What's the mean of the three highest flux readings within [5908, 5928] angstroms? 13.9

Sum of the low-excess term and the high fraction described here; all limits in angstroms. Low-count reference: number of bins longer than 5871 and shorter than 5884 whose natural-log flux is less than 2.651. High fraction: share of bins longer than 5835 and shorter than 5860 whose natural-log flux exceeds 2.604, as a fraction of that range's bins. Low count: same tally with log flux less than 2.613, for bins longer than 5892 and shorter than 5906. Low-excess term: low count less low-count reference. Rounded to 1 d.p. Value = 5.8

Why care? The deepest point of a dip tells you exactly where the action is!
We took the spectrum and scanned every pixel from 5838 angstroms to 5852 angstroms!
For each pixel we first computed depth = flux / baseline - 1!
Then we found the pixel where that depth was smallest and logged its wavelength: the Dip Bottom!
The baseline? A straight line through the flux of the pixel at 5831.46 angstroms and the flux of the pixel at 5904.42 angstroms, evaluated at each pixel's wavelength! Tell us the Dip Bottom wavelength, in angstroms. 5839.52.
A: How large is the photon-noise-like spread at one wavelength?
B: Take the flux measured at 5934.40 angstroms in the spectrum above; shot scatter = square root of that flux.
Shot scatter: 3.69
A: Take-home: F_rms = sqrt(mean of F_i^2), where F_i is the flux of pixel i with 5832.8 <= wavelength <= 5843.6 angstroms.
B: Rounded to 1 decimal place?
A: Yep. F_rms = 13.7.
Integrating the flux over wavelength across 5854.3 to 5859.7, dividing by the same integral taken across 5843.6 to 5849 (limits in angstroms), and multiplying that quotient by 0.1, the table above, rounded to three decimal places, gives 0.099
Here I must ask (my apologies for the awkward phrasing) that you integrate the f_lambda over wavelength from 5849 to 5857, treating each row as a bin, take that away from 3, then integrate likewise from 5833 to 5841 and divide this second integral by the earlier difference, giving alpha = -0.95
